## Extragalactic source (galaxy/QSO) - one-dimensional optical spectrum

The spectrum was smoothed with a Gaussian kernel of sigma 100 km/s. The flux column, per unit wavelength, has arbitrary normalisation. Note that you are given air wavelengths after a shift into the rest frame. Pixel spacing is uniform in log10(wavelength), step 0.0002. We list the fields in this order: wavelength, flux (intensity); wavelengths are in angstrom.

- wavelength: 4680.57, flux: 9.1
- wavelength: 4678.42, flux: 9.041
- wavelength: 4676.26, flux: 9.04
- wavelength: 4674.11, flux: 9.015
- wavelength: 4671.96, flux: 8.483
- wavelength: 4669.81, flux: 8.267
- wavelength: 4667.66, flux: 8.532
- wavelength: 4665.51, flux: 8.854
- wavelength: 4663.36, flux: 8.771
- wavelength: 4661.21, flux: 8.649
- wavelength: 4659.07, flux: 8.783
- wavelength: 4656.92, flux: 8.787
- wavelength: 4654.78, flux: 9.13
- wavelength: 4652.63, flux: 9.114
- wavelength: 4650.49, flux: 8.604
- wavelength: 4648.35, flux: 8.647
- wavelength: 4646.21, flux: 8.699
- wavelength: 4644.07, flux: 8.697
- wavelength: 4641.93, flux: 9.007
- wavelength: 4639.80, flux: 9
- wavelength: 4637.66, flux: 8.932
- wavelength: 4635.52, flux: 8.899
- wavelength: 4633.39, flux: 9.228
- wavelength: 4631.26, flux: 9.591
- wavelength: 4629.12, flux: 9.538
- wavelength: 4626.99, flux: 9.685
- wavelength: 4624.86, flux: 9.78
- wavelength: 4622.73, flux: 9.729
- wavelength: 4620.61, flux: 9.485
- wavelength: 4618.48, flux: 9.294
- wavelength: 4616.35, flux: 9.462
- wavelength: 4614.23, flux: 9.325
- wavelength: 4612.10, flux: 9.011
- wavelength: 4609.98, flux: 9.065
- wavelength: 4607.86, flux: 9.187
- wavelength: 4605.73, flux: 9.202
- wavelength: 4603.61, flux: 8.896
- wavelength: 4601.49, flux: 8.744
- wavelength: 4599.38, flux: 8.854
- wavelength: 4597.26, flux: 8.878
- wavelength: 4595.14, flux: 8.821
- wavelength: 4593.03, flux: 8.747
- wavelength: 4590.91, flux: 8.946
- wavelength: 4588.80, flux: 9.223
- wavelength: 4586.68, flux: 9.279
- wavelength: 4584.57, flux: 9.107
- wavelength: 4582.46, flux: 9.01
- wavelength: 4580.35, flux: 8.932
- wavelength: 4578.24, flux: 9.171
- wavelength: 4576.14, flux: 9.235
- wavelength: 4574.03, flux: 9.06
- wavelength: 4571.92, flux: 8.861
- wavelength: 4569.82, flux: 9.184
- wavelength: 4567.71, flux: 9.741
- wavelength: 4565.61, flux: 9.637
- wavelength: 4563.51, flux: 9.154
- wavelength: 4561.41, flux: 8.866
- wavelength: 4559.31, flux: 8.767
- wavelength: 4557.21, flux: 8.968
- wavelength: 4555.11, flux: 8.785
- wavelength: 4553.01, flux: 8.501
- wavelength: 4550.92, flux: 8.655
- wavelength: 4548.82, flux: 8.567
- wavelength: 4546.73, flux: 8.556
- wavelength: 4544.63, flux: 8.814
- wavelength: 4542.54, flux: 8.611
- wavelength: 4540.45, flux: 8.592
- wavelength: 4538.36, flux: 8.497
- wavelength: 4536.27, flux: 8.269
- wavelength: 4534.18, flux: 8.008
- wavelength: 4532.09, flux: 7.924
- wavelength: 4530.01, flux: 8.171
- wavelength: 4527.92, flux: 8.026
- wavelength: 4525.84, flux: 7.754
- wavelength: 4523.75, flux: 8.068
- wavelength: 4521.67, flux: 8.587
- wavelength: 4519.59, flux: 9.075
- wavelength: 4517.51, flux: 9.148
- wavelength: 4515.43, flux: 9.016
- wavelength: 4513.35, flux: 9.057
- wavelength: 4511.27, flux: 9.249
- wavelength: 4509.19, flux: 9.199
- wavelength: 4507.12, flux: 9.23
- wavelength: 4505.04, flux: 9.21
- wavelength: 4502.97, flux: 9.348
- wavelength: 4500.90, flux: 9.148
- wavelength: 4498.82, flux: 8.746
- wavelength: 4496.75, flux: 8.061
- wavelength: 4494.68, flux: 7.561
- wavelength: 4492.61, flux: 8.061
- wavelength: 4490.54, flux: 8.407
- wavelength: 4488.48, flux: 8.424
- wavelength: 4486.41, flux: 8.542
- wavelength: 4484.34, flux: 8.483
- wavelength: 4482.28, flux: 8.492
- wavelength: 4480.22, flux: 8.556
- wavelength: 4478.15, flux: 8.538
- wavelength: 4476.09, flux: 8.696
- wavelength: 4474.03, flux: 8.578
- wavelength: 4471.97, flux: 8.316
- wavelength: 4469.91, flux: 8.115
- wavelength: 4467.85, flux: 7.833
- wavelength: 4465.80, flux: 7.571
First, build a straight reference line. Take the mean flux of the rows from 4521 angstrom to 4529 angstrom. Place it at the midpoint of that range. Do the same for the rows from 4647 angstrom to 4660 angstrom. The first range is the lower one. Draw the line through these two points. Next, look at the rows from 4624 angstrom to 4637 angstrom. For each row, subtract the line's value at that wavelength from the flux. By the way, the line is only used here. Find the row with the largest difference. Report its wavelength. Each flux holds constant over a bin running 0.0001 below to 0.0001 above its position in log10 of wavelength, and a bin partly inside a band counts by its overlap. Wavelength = 4624.86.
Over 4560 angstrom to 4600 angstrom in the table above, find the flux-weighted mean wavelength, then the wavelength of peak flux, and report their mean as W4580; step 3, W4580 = 4574.0 angstrom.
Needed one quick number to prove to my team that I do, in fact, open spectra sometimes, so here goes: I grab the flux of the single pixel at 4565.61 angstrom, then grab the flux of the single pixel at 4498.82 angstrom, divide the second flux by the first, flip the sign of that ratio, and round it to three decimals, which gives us -0.908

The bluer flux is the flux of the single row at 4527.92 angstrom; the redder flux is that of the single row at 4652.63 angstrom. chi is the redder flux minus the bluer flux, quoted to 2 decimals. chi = 1.09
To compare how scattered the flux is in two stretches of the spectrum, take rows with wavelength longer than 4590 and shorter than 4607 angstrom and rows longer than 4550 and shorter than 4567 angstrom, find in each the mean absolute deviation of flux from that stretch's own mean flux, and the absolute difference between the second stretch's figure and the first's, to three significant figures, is 0.156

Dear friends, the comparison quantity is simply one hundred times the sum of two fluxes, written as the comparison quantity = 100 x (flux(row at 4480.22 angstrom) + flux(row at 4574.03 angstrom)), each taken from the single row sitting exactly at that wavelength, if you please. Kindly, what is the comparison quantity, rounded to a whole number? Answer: 1762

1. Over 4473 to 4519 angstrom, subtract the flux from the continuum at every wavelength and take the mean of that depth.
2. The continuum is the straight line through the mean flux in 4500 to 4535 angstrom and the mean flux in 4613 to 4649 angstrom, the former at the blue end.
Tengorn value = -0.10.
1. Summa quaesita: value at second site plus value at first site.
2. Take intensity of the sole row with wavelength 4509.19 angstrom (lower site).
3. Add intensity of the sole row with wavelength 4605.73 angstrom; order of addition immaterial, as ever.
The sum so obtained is 18.4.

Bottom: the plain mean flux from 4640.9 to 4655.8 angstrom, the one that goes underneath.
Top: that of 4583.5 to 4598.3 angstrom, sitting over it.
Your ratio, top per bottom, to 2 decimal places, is 1.02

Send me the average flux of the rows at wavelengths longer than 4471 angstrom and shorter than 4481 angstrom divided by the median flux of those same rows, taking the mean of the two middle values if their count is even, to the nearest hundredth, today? 1.00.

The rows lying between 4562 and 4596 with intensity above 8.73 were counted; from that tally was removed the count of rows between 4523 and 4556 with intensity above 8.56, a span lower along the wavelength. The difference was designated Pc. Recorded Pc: 10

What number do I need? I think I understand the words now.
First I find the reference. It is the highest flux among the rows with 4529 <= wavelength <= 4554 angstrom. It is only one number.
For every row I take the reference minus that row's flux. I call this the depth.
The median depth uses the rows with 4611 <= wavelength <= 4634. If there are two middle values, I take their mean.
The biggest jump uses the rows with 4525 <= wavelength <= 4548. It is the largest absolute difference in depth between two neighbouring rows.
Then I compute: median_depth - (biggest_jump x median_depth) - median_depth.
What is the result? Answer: 0.18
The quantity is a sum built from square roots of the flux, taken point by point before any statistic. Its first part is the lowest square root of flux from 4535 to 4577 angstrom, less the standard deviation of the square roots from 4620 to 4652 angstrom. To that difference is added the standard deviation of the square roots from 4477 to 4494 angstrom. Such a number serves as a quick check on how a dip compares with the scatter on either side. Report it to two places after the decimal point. 2.83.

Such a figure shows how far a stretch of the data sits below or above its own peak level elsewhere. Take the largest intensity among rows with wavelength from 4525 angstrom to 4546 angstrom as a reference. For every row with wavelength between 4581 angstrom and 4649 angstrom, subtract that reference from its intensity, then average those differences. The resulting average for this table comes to 0.3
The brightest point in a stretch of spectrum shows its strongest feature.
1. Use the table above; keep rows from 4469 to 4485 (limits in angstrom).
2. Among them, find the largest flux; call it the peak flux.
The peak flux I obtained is 8.696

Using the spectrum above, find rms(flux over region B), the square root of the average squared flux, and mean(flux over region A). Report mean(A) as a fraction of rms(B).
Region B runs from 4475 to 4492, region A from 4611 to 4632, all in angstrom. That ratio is 1.11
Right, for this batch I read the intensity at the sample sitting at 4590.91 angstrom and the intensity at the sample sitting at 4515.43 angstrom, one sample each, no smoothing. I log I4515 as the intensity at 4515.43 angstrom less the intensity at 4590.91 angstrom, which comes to 0.07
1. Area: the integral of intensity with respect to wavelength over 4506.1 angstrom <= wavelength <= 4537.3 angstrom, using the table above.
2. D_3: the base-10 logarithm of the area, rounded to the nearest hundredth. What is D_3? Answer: 2.43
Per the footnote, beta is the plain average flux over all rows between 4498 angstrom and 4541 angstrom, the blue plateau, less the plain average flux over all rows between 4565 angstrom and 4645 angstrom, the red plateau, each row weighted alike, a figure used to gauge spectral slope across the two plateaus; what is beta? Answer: -0.49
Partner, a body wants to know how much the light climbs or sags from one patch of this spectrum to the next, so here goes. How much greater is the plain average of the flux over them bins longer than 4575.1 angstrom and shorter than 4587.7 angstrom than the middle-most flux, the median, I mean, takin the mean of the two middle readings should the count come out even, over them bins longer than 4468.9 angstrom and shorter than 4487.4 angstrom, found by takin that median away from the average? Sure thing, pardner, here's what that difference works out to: 0.6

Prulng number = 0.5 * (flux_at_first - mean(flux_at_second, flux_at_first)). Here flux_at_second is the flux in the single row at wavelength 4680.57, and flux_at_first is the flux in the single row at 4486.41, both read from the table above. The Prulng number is -0.14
